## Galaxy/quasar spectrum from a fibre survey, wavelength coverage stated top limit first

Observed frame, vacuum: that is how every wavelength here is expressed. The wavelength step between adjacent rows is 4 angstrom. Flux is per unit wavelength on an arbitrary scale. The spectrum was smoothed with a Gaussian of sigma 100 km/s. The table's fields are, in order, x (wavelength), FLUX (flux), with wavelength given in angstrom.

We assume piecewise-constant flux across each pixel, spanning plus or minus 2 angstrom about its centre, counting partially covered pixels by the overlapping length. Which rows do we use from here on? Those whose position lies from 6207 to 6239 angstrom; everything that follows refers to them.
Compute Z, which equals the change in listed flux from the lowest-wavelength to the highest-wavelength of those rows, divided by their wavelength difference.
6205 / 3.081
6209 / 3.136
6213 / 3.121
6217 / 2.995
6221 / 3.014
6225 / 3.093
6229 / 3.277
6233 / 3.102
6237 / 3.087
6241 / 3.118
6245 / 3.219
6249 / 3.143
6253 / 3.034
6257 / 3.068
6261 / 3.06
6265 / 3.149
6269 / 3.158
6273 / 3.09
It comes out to -0.002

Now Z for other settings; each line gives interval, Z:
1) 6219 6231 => 0.033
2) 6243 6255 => -0.023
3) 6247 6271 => 0.001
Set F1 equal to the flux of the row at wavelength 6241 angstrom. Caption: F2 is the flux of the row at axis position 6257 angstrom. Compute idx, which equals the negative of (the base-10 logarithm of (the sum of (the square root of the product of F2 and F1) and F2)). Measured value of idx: -0.790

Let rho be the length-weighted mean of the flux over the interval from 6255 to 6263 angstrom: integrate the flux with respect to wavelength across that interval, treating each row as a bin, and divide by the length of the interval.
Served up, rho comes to 3.064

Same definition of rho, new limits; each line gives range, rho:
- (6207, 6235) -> 3.105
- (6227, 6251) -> 3.158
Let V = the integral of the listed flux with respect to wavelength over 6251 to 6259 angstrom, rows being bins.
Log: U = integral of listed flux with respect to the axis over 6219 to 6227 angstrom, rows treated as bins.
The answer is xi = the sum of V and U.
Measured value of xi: 48.8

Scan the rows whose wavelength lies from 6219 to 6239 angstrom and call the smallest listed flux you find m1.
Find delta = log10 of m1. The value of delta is 0.479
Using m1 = 3.014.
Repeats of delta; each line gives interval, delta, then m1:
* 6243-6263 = 0.482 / 3.034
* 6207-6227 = 0.476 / 2.995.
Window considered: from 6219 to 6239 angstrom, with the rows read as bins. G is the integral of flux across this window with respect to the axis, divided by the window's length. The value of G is 3.11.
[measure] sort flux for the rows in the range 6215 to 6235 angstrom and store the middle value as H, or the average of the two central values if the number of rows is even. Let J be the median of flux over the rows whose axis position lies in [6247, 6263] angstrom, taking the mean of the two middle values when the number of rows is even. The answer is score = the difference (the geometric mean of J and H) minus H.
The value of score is -0.015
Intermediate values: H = 3.09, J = 3.06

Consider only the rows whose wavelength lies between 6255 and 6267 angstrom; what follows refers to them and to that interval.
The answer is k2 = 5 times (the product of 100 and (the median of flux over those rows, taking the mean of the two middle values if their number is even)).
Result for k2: 1534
